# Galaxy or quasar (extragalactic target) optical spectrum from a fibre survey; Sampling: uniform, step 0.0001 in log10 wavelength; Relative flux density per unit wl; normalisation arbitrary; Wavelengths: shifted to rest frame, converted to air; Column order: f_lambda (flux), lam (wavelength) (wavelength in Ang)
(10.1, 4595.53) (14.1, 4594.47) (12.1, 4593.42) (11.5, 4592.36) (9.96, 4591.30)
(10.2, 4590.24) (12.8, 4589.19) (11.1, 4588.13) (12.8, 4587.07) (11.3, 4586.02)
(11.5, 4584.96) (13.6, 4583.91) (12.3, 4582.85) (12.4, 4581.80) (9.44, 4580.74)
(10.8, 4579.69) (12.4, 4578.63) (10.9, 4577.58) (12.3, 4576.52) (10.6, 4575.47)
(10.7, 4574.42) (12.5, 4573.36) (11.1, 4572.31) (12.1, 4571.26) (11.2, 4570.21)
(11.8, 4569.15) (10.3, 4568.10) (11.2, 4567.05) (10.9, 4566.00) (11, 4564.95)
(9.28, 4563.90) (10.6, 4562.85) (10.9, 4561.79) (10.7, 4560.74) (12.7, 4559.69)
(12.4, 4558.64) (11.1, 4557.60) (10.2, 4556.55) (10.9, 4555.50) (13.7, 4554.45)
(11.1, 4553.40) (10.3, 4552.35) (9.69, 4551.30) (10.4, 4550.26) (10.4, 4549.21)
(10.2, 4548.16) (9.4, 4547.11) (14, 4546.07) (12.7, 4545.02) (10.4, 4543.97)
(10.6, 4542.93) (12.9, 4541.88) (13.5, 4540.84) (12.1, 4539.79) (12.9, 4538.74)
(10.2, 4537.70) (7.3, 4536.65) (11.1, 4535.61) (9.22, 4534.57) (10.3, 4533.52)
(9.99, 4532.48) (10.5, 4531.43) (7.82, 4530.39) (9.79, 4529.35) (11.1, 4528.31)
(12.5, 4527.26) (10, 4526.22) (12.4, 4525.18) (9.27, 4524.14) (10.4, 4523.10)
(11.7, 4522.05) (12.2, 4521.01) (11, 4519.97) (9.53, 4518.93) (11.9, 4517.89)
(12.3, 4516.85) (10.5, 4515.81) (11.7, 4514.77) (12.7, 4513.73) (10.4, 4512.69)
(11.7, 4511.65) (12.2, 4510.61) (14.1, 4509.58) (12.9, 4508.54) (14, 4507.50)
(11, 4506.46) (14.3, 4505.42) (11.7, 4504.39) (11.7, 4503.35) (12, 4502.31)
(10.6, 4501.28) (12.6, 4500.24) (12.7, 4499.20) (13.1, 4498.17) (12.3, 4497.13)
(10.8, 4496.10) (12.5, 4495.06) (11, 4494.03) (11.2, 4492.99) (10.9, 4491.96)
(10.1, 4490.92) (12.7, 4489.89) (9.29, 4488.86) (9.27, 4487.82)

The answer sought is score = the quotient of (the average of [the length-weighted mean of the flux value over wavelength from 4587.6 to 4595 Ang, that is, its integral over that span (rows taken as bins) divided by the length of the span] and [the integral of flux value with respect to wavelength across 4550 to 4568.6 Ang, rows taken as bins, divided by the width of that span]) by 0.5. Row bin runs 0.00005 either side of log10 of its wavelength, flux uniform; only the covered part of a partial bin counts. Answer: 22.7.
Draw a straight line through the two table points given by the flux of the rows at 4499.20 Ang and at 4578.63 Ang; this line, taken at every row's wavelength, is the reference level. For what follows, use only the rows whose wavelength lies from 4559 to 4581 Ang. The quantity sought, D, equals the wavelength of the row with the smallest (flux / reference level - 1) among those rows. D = 4563.90 Ang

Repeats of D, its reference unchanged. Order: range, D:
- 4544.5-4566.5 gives 4563.90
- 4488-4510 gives 4488.86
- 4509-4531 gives 4530.39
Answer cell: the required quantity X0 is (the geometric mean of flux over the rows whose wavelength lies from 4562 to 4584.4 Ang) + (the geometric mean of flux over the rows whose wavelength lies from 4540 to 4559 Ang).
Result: 22.5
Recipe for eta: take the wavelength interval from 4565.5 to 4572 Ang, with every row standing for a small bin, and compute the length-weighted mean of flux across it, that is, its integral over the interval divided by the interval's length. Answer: 11.3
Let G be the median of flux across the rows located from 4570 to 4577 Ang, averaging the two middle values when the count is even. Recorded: 11.2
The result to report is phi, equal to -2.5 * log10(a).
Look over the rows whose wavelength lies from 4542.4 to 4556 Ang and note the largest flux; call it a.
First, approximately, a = 14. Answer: -2.87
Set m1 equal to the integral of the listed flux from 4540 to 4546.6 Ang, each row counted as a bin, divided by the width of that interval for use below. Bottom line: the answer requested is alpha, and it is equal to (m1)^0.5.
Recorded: 3.51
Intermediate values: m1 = 12.3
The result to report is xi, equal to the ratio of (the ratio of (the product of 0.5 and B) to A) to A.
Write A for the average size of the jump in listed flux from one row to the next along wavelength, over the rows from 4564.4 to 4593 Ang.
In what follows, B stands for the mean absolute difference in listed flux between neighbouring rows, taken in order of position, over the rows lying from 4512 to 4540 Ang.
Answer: 0.56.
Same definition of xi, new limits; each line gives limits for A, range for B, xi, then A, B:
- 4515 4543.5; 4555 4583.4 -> 0.19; 1.69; 1.1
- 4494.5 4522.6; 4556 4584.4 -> 0.30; 1.36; 1.1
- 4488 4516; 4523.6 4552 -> 0.43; 1.40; 1.7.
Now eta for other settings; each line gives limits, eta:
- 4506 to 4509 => 12.6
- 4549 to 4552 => 10.2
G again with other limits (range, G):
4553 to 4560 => 11.1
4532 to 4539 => 10.2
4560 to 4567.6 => 10.9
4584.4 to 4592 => 11.3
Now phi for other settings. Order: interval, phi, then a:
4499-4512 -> -2.89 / 14.3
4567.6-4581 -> -2.74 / 12.5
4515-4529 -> -2.74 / 12.5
